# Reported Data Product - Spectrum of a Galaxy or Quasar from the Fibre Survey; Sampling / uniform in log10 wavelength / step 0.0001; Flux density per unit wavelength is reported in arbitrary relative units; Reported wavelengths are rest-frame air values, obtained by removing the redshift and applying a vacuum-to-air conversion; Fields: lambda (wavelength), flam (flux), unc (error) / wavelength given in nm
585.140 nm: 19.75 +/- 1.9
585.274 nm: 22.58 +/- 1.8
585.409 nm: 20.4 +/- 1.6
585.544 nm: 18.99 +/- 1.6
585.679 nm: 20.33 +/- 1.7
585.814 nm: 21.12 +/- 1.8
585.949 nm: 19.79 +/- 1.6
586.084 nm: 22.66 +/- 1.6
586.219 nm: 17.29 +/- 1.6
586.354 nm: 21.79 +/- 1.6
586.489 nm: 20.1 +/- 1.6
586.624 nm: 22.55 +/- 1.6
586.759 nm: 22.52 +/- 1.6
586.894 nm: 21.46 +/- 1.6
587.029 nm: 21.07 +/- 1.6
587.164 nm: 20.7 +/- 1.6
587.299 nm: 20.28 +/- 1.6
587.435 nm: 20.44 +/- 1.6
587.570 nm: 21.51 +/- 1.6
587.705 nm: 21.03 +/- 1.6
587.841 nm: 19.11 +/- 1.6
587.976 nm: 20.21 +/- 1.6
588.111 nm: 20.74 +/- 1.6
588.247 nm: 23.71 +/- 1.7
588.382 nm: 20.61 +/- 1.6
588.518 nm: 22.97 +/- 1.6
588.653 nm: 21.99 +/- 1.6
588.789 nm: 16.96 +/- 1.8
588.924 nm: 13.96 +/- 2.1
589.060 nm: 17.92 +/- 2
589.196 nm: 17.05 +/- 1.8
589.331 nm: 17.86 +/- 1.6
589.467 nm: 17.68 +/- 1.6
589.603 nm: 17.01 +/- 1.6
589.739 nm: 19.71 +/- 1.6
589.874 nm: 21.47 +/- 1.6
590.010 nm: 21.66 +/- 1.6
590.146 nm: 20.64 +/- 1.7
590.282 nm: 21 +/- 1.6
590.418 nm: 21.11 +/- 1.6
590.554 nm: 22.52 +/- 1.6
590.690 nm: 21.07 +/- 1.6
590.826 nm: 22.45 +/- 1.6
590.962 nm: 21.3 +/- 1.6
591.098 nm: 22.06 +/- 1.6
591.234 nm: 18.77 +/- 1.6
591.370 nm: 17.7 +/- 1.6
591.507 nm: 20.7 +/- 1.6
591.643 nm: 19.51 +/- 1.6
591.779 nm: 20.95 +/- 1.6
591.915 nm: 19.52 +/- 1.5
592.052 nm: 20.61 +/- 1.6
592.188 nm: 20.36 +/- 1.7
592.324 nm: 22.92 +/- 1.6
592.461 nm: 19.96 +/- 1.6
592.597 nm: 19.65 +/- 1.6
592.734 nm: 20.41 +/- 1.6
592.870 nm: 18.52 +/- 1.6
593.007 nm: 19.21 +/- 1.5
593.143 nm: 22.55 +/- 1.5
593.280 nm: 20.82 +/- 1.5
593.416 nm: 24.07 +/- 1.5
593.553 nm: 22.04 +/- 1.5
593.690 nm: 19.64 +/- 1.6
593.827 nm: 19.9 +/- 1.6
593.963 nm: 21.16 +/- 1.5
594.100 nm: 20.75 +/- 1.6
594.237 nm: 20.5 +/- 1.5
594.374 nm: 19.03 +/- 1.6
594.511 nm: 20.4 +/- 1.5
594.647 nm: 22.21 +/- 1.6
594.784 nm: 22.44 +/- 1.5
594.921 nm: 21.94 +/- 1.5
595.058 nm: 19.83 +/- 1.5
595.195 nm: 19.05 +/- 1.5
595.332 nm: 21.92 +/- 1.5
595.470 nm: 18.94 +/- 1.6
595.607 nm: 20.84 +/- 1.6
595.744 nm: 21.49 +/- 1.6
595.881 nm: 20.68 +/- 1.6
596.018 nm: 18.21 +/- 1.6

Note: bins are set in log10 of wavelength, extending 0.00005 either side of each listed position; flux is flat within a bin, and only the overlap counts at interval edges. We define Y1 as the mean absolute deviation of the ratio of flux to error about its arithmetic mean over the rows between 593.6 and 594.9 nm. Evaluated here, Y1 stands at 0.81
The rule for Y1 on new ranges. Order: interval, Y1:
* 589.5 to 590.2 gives 0.85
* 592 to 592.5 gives 0.71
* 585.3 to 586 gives 0.34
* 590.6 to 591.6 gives 0.84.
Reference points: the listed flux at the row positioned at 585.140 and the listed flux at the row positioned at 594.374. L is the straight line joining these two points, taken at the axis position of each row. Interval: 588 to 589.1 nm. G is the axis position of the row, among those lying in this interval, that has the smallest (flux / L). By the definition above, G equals 588.924 nm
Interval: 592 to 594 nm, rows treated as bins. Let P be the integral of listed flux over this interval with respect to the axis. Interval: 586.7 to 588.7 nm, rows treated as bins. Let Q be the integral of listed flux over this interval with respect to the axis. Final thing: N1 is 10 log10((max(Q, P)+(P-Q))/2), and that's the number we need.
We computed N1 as 13.2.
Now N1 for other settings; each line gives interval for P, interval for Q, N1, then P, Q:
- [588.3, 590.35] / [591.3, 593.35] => 13.0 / 39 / 41.5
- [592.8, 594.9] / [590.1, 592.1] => 13.7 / 44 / 41.3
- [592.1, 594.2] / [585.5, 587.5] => 13.6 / 44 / 41.5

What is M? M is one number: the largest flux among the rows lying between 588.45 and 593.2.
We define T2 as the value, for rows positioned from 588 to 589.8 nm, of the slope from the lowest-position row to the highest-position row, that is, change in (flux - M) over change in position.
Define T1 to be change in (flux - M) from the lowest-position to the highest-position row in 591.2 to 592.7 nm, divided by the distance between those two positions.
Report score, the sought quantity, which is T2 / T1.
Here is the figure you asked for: -1.0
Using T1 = 0.6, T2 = -0.6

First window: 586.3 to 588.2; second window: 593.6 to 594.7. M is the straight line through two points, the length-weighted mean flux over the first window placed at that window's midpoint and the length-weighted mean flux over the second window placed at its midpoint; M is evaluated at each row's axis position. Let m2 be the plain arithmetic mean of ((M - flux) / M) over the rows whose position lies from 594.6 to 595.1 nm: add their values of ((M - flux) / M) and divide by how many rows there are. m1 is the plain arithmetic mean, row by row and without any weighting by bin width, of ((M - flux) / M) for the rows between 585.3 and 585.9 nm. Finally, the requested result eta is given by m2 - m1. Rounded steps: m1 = 0.043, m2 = -0.06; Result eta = -0.10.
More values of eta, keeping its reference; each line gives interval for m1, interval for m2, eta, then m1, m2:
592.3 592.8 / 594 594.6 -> 0.02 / -0.007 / 0.01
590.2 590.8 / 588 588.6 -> -0.02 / -0.033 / -0.05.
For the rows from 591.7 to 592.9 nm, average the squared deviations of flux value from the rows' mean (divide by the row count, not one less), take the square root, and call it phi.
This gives 1.1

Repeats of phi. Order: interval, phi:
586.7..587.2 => 0.7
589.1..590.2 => 1.8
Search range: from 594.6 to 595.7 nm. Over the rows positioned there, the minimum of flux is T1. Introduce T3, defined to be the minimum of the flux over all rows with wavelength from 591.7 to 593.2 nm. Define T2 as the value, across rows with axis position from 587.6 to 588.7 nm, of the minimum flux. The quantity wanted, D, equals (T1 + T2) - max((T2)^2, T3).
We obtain -327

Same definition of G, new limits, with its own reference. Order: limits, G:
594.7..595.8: 595.470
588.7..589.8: 588.924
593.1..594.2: 593.690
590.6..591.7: 591.370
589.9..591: 590.146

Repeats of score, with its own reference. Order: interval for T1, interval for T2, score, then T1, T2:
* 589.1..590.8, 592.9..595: 0.5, 2.7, 1.4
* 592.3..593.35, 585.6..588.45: 0.0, -2.2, 0.1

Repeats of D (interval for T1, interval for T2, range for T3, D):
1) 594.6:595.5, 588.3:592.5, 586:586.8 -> -162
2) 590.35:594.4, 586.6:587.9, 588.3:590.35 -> -328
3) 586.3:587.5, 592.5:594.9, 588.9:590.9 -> -304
